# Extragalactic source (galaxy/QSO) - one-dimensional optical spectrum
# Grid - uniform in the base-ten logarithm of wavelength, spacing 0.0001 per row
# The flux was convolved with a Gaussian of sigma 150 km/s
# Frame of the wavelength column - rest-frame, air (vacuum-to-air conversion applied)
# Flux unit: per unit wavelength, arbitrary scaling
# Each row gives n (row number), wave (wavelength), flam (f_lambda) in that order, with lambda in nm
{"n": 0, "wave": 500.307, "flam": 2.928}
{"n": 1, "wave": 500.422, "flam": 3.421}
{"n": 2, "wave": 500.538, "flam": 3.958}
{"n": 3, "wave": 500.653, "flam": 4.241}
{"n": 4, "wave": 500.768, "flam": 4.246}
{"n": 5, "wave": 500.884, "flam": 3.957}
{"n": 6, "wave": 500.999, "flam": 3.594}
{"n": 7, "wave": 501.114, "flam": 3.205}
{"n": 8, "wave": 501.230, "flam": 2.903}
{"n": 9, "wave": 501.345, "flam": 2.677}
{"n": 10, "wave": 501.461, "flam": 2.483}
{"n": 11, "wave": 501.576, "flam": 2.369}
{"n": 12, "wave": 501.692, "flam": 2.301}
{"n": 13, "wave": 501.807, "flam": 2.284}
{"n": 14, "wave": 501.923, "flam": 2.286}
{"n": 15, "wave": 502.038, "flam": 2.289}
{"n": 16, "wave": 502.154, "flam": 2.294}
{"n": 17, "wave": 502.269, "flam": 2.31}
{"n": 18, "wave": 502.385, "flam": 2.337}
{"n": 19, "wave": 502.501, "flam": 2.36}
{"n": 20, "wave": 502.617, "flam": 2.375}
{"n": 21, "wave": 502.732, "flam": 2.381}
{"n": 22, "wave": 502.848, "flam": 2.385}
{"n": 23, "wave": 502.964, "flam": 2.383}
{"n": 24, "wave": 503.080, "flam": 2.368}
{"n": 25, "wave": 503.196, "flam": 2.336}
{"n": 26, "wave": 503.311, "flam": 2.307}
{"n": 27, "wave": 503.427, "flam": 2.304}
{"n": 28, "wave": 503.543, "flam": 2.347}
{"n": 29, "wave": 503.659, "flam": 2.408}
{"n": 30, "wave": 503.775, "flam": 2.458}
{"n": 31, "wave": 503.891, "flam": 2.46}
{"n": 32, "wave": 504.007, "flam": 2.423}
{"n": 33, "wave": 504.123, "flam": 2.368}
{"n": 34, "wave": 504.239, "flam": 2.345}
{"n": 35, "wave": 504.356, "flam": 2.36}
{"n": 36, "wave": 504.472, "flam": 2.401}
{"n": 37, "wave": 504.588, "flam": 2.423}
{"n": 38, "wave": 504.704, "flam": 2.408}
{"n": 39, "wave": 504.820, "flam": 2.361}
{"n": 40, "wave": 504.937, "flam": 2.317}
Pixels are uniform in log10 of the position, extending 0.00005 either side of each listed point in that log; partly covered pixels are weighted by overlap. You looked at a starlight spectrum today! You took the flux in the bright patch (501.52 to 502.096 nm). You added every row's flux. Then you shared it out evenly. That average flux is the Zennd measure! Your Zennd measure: 2.31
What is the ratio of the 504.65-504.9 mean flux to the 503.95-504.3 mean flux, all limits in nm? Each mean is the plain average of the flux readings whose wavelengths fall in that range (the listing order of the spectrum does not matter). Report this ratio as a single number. 1.00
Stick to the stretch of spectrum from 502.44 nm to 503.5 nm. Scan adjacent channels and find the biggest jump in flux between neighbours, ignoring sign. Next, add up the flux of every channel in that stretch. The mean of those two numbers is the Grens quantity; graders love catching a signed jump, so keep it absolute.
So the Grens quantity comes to 11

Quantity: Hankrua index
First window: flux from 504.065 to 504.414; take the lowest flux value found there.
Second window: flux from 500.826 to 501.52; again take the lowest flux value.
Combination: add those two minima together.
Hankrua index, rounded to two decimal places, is 4.83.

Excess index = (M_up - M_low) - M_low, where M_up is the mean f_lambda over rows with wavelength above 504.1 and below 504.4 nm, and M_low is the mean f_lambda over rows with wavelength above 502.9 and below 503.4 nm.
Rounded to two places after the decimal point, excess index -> -2.34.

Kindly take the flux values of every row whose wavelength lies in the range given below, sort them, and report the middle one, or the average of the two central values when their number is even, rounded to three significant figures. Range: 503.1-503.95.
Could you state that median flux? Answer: 2.35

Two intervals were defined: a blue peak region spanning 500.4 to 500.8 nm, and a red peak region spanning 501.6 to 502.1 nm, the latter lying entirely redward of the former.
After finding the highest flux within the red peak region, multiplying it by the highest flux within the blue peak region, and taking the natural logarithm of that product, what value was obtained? 2.3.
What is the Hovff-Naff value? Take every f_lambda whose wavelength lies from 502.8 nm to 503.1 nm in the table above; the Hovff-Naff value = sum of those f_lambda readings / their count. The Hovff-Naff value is 2.38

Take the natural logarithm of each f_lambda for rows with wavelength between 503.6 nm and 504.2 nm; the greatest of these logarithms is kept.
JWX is 0.90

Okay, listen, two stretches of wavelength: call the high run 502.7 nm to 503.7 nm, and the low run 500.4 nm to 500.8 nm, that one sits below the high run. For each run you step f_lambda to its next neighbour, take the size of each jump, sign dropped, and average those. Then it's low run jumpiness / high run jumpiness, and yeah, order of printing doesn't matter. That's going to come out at 12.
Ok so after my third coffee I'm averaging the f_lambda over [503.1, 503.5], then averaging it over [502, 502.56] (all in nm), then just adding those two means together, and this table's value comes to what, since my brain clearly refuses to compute 4.6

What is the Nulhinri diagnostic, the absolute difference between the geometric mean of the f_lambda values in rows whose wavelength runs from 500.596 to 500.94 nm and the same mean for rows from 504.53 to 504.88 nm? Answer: 1.75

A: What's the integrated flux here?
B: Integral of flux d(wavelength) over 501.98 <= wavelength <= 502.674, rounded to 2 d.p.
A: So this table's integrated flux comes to 1.62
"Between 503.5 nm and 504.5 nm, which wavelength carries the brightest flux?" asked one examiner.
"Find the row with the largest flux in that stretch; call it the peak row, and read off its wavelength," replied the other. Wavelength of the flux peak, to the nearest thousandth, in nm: 503.891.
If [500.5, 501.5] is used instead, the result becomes 500.768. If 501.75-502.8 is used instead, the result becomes 502.732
